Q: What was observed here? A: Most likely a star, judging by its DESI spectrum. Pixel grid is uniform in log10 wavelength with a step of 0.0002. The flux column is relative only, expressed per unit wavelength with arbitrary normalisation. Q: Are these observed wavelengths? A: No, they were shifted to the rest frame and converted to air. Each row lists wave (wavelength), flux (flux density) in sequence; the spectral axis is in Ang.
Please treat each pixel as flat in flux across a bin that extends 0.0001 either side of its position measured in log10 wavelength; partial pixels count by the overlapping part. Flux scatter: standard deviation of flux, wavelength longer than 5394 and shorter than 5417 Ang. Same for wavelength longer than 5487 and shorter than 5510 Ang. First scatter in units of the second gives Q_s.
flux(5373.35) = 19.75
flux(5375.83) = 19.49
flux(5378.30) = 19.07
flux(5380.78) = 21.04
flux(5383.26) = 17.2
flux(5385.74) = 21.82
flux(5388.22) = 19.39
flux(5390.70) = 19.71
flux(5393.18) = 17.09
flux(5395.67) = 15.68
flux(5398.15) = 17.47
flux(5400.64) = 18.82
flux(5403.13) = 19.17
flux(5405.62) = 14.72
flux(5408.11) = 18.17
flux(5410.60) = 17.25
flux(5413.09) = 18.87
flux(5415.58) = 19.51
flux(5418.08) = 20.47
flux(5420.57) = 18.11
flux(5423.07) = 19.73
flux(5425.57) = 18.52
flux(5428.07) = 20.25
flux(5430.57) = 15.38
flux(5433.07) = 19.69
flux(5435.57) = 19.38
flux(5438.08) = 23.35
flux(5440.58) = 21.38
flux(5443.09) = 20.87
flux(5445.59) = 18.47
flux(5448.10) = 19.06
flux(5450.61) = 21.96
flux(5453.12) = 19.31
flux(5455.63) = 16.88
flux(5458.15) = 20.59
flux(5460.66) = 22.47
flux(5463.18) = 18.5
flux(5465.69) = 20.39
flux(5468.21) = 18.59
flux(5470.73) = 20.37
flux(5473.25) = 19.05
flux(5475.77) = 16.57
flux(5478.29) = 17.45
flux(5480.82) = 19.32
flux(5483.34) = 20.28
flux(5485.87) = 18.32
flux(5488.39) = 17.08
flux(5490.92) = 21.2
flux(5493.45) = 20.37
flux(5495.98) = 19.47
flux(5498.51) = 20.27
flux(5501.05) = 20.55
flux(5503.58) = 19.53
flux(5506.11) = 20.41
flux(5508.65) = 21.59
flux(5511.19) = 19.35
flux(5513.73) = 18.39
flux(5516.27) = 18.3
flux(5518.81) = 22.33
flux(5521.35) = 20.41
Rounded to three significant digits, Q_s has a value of 1.25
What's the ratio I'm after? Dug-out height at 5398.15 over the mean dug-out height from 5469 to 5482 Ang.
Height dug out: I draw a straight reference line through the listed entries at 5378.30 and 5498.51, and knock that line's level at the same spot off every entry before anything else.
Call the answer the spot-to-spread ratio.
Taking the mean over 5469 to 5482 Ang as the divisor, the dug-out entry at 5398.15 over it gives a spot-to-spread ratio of 1.2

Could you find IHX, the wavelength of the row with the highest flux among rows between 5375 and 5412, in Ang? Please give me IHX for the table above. 5385.74 Ang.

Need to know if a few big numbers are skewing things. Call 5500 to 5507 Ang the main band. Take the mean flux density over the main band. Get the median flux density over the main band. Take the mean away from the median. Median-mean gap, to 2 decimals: 0.25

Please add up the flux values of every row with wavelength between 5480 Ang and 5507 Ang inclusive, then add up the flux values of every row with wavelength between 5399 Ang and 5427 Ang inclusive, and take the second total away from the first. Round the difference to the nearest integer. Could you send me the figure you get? 13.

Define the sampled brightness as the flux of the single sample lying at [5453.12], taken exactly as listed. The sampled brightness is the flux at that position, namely 19.31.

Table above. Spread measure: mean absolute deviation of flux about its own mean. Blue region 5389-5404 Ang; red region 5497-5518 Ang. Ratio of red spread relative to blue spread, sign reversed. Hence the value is -0.73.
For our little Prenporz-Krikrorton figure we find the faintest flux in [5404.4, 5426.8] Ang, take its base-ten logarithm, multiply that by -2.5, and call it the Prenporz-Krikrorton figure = -2.92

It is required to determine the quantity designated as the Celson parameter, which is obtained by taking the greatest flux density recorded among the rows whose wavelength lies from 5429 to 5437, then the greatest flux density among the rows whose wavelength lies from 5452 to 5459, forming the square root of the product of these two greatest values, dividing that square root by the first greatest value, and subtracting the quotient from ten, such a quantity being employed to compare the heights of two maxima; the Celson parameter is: 8.98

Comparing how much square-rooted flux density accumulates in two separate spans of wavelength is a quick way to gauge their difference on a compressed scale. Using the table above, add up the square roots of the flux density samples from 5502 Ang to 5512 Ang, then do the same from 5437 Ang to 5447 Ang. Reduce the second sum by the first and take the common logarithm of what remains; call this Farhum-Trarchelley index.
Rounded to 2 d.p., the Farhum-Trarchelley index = -0.47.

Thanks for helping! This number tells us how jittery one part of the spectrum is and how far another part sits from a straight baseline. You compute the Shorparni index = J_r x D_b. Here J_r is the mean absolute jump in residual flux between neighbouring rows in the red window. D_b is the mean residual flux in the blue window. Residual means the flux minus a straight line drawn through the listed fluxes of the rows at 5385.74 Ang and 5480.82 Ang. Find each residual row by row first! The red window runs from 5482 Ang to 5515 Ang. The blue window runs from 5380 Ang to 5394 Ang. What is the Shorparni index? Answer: -3.3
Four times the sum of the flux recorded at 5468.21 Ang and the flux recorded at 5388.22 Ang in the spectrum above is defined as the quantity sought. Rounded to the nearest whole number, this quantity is 152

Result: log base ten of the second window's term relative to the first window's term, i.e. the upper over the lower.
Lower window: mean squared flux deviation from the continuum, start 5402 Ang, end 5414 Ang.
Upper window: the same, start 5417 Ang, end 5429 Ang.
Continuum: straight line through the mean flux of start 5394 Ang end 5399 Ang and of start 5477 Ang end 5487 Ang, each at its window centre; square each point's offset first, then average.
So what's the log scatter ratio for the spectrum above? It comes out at 0.2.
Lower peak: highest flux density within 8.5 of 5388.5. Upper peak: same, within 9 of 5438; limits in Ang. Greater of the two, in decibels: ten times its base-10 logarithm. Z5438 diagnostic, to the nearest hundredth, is 13.68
